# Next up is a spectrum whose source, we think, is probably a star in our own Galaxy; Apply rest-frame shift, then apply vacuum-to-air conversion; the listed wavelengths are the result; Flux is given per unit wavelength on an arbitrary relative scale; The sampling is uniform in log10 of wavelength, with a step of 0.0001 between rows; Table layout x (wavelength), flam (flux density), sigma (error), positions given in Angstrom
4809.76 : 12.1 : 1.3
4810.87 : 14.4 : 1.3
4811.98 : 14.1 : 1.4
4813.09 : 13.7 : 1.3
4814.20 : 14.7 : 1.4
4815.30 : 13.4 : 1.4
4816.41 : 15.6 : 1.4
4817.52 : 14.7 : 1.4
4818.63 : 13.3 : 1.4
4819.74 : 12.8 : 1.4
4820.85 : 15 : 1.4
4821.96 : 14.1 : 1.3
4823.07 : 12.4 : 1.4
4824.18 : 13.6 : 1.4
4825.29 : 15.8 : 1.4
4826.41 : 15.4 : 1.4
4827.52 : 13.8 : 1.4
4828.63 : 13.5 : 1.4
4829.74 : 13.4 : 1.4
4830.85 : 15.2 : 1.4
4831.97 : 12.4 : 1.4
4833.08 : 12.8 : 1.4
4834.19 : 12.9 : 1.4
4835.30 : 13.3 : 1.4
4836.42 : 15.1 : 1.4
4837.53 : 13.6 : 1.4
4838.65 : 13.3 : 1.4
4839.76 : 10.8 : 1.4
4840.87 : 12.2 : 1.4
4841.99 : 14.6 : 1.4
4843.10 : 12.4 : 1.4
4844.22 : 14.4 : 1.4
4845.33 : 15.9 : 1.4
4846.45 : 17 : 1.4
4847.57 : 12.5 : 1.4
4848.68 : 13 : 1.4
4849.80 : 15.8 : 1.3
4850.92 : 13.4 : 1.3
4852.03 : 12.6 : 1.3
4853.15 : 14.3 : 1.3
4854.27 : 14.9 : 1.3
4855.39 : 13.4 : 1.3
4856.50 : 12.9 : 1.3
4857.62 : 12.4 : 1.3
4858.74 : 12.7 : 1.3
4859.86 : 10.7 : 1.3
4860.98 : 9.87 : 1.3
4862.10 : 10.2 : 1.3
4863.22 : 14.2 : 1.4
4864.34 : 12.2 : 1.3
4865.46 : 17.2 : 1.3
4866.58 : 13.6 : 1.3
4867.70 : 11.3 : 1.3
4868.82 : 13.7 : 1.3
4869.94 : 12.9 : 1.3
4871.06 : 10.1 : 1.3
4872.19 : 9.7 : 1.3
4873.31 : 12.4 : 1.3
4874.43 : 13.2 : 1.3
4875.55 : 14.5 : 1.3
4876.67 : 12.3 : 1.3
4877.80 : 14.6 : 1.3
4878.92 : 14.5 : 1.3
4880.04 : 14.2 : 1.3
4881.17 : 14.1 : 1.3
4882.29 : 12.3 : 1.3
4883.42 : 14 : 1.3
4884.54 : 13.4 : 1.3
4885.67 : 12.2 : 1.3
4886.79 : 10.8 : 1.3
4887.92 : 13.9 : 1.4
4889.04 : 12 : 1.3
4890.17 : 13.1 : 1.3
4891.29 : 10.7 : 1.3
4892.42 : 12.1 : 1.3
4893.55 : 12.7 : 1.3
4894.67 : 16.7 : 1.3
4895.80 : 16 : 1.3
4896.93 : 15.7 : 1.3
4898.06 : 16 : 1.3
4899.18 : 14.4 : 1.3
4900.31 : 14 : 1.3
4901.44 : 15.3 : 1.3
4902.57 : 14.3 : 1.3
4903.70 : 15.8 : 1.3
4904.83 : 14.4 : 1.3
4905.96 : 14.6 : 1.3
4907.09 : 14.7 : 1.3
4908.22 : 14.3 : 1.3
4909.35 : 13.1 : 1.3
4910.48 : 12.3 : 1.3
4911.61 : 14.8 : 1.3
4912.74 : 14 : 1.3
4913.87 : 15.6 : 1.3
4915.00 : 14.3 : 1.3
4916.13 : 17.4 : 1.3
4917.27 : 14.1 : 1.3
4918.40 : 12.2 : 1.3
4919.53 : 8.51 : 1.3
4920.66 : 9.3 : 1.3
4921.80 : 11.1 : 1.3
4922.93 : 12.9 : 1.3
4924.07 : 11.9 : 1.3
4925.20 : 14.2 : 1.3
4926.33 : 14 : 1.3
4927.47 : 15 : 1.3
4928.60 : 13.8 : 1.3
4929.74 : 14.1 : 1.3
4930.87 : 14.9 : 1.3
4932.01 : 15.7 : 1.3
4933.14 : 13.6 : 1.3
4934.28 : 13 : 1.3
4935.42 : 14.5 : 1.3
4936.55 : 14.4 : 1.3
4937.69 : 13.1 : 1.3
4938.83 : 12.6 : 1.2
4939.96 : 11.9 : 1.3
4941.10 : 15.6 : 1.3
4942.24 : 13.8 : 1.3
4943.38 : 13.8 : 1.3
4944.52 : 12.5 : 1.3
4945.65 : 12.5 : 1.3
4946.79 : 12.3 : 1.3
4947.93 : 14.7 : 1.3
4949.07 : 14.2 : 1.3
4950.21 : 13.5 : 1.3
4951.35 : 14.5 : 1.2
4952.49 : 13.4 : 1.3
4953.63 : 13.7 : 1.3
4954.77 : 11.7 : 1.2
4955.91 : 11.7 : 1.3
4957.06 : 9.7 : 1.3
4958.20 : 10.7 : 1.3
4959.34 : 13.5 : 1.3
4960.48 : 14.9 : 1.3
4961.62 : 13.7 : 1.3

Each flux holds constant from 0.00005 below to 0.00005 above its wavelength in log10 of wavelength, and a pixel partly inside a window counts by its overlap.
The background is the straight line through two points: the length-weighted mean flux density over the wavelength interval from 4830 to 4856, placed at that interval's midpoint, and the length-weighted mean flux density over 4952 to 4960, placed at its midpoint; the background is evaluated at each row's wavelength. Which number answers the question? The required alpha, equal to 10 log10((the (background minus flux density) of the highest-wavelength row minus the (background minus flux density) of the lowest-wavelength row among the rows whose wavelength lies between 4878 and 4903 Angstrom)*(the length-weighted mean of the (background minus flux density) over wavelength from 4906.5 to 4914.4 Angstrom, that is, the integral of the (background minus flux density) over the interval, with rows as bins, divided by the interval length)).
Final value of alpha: -7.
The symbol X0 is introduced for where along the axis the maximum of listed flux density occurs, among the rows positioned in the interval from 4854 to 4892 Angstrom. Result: 4865.46 Angstrom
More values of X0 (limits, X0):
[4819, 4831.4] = 4825.29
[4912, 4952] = 4916.13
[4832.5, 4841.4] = 4836.42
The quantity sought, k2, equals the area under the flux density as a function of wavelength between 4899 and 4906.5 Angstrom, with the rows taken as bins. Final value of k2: 110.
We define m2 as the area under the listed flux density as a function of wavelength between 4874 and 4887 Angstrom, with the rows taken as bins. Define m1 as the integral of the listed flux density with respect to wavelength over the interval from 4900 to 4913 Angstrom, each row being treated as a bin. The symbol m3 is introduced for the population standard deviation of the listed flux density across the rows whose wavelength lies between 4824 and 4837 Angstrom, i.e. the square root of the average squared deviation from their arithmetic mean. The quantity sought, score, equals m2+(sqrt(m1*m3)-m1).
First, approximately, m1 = 186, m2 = 174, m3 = 1.1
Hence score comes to 3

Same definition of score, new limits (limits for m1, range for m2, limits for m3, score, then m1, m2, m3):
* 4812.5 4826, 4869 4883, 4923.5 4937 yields 4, 190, 181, 0.9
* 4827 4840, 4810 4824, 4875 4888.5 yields 35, 174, 195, 1.2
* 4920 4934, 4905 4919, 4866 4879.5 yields 30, 187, 200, 1.6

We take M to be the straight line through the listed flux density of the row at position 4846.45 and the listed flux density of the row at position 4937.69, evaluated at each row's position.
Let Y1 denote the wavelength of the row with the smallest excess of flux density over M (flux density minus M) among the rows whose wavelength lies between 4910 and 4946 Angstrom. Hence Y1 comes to 4919.53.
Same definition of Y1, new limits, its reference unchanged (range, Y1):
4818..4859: 4839.76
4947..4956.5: 4954.77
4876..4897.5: 4886.79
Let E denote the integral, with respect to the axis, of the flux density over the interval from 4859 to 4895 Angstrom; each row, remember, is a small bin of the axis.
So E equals 460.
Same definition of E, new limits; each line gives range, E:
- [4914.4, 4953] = 519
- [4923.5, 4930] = 90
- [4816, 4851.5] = 492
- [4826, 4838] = 165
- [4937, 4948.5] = 153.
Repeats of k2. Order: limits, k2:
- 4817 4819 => 28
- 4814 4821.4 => 105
